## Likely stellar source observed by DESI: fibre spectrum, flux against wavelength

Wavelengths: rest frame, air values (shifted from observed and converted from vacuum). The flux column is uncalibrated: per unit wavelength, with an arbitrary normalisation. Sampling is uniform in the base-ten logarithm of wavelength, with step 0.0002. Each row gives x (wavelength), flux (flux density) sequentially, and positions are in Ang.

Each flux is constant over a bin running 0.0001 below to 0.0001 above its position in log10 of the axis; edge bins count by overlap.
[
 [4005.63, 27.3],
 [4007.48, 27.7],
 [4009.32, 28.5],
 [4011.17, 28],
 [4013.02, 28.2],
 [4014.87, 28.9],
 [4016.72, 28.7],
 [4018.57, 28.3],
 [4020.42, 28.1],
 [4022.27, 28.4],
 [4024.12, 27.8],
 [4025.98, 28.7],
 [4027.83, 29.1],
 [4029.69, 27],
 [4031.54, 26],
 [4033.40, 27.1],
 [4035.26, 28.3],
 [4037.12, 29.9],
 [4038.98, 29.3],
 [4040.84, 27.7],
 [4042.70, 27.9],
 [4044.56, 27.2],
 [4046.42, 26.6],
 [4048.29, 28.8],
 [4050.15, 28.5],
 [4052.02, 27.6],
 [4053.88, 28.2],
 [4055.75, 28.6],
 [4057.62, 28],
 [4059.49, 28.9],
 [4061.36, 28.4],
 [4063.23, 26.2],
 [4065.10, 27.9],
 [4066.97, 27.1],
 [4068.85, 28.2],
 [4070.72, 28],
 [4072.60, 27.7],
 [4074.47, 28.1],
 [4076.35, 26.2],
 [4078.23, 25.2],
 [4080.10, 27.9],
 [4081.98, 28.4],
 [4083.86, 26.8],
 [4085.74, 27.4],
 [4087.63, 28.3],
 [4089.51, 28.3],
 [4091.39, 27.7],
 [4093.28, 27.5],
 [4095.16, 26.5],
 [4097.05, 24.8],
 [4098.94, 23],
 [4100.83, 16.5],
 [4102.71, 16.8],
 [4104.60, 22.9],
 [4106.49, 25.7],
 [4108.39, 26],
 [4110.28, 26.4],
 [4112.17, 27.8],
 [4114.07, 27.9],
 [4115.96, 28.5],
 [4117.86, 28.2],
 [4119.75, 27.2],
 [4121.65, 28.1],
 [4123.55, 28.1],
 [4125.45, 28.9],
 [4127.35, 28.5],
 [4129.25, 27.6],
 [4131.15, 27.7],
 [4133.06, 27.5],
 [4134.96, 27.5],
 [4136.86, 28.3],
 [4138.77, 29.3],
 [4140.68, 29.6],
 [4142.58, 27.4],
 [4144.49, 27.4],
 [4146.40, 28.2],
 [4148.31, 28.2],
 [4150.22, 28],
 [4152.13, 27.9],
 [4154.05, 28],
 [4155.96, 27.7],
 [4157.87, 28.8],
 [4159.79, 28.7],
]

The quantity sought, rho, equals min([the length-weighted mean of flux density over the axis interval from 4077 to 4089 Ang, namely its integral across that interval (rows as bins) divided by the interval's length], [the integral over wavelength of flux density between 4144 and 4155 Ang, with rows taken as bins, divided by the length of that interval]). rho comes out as 27.3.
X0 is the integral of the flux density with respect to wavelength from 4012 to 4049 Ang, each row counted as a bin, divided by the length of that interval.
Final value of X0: 28.09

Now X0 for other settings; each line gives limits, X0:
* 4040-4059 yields 27.94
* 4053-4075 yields 27.94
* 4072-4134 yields 26.48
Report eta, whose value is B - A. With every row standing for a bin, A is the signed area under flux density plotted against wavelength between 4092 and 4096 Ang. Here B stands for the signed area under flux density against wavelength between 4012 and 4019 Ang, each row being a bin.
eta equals 91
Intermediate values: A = 108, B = 200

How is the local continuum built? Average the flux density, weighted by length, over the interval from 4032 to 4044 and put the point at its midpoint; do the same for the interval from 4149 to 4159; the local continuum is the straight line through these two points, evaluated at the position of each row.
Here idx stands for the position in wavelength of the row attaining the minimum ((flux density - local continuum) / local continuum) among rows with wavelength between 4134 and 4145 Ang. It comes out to 4142.58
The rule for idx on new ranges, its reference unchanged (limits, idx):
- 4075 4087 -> 4078.23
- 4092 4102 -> 4100.83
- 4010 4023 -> 4011.17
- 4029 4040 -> 4031.54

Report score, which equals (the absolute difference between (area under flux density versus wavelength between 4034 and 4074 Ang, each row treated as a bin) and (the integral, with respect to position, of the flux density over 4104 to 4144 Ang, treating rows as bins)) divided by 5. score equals 3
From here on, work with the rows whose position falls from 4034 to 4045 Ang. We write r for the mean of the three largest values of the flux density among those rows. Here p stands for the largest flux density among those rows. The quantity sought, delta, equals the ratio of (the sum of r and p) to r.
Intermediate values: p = 29.9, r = 29.2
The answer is 2.03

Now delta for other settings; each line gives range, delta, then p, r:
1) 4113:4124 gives 2.01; 28.5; 28.3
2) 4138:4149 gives 2.02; 29.6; 29.0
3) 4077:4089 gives 2.01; 28.4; 28.2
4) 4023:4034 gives 2.02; 29.1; 28.5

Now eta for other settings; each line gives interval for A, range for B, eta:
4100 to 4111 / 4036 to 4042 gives -73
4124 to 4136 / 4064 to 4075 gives -30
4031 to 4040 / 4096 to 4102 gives -126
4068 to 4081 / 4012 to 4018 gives -184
